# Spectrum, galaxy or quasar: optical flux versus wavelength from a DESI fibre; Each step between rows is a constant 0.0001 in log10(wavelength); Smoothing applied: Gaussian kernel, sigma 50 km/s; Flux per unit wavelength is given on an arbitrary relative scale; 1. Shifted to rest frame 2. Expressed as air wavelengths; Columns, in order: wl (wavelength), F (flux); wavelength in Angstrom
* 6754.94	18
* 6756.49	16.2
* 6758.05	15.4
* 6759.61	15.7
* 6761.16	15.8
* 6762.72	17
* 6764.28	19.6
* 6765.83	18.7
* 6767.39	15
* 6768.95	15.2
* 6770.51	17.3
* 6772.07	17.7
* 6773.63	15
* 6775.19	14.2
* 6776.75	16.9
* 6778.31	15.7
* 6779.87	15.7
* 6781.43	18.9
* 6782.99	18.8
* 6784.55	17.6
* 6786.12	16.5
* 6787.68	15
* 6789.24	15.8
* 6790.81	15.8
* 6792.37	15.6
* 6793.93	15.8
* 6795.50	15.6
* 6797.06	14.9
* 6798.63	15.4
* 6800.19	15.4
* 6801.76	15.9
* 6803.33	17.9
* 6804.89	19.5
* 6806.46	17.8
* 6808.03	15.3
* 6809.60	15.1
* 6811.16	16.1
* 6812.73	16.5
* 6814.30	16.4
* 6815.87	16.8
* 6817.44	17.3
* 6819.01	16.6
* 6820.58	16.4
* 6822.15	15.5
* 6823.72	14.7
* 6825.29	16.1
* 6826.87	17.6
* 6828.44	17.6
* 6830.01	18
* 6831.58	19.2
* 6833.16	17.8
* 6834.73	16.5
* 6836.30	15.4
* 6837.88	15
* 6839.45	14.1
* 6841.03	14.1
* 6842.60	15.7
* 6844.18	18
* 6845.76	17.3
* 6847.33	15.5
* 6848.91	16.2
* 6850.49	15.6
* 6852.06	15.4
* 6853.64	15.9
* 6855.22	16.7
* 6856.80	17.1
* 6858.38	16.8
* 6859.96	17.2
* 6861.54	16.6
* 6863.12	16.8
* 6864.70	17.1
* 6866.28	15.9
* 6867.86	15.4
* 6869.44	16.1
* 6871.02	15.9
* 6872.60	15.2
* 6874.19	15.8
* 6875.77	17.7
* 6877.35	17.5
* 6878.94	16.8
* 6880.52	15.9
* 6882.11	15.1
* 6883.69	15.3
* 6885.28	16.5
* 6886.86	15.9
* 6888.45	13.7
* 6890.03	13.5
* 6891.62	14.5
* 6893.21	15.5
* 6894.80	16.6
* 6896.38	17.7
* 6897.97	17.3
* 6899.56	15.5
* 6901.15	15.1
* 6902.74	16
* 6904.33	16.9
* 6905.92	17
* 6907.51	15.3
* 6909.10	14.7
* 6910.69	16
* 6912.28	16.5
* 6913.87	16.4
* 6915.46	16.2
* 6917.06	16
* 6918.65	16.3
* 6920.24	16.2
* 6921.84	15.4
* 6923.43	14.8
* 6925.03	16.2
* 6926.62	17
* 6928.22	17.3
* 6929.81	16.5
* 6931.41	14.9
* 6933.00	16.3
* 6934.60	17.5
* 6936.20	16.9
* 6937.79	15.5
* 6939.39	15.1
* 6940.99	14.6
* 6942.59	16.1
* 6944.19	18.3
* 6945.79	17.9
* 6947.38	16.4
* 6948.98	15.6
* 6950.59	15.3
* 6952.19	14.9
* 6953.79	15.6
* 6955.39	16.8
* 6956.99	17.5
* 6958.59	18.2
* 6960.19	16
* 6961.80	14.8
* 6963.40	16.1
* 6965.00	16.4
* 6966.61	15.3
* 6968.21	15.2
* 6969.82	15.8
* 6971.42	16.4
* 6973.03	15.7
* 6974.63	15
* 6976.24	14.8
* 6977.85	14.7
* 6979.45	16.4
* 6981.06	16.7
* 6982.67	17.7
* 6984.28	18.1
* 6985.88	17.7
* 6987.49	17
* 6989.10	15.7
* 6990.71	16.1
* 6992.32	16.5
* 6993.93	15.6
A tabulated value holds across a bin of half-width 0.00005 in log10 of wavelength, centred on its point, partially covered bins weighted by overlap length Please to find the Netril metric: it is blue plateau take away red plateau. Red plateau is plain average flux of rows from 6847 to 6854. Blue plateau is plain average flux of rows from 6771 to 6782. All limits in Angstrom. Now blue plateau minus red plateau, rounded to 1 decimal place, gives 0.6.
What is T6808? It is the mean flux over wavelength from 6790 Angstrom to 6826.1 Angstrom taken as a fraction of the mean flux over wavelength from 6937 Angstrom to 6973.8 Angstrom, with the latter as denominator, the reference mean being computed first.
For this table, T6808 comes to 1.008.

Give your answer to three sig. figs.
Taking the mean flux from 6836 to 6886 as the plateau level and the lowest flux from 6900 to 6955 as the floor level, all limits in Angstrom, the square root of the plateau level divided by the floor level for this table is 1.05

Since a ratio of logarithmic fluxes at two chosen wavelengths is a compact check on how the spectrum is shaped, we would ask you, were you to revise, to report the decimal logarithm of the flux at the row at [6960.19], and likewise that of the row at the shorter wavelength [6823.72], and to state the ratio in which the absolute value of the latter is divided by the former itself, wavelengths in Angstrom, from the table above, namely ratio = 0.97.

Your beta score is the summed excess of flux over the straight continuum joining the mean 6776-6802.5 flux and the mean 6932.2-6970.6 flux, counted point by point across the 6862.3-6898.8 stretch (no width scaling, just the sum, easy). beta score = -4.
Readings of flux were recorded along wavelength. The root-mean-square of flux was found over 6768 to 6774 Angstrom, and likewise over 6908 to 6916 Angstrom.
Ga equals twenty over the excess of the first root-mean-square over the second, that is 54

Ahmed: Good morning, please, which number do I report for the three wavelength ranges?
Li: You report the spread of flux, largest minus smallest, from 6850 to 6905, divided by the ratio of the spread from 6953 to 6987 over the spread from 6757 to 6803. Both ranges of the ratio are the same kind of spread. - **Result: 6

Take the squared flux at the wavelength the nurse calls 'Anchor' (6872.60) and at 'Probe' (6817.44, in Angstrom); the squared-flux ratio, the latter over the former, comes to 1.3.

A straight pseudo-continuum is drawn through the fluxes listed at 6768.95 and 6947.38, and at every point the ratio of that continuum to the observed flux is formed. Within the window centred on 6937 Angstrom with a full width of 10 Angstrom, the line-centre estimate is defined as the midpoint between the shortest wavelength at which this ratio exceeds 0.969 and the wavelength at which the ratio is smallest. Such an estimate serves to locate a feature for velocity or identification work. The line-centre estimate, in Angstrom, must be 6933.8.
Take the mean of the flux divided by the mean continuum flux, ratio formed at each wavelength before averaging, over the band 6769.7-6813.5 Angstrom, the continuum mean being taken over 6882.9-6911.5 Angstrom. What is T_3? 1.04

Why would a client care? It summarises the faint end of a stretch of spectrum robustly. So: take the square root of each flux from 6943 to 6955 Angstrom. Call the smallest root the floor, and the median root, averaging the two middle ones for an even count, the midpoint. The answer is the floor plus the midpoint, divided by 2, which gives 3.90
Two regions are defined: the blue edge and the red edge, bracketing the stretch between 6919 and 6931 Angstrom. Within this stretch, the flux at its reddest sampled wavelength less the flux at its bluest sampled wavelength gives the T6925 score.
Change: 0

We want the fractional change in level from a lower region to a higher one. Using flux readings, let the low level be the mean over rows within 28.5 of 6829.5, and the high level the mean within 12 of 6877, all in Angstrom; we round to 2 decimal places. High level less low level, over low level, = -0.03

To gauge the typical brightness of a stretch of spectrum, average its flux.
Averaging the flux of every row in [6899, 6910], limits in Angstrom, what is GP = 15.8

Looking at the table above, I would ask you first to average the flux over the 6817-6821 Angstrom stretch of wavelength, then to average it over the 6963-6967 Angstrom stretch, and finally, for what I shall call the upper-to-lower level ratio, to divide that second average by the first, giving 0.95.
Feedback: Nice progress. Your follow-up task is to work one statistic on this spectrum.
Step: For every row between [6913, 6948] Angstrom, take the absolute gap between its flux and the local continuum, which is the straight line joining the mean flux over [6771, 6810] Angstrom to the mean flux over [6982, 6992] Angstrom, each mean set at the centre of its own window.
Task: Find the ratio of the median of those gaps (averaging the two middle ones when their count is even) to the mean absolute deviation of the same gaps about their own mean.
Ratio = 1.2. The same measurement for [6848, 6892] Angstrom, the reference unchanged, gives 1.3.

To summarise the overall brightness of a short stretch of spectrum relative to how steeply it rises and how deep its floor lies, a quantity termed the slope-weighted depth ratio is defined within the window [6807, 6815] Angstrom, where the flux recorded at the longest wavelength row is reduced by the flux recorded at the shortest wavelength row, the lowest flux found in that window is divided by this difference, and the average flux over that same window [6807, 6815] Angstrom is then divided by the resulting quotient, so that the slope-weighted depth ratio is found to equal 1.2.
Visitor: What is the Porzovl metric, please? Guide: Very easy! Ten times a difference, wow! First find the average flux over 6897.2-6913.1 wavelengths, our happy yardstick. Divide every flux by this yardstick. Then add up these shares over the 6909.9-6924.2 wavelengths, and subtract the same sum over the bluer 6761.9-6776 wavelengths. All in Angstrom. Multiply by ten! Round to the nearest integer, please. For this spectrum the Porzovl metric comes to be -4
